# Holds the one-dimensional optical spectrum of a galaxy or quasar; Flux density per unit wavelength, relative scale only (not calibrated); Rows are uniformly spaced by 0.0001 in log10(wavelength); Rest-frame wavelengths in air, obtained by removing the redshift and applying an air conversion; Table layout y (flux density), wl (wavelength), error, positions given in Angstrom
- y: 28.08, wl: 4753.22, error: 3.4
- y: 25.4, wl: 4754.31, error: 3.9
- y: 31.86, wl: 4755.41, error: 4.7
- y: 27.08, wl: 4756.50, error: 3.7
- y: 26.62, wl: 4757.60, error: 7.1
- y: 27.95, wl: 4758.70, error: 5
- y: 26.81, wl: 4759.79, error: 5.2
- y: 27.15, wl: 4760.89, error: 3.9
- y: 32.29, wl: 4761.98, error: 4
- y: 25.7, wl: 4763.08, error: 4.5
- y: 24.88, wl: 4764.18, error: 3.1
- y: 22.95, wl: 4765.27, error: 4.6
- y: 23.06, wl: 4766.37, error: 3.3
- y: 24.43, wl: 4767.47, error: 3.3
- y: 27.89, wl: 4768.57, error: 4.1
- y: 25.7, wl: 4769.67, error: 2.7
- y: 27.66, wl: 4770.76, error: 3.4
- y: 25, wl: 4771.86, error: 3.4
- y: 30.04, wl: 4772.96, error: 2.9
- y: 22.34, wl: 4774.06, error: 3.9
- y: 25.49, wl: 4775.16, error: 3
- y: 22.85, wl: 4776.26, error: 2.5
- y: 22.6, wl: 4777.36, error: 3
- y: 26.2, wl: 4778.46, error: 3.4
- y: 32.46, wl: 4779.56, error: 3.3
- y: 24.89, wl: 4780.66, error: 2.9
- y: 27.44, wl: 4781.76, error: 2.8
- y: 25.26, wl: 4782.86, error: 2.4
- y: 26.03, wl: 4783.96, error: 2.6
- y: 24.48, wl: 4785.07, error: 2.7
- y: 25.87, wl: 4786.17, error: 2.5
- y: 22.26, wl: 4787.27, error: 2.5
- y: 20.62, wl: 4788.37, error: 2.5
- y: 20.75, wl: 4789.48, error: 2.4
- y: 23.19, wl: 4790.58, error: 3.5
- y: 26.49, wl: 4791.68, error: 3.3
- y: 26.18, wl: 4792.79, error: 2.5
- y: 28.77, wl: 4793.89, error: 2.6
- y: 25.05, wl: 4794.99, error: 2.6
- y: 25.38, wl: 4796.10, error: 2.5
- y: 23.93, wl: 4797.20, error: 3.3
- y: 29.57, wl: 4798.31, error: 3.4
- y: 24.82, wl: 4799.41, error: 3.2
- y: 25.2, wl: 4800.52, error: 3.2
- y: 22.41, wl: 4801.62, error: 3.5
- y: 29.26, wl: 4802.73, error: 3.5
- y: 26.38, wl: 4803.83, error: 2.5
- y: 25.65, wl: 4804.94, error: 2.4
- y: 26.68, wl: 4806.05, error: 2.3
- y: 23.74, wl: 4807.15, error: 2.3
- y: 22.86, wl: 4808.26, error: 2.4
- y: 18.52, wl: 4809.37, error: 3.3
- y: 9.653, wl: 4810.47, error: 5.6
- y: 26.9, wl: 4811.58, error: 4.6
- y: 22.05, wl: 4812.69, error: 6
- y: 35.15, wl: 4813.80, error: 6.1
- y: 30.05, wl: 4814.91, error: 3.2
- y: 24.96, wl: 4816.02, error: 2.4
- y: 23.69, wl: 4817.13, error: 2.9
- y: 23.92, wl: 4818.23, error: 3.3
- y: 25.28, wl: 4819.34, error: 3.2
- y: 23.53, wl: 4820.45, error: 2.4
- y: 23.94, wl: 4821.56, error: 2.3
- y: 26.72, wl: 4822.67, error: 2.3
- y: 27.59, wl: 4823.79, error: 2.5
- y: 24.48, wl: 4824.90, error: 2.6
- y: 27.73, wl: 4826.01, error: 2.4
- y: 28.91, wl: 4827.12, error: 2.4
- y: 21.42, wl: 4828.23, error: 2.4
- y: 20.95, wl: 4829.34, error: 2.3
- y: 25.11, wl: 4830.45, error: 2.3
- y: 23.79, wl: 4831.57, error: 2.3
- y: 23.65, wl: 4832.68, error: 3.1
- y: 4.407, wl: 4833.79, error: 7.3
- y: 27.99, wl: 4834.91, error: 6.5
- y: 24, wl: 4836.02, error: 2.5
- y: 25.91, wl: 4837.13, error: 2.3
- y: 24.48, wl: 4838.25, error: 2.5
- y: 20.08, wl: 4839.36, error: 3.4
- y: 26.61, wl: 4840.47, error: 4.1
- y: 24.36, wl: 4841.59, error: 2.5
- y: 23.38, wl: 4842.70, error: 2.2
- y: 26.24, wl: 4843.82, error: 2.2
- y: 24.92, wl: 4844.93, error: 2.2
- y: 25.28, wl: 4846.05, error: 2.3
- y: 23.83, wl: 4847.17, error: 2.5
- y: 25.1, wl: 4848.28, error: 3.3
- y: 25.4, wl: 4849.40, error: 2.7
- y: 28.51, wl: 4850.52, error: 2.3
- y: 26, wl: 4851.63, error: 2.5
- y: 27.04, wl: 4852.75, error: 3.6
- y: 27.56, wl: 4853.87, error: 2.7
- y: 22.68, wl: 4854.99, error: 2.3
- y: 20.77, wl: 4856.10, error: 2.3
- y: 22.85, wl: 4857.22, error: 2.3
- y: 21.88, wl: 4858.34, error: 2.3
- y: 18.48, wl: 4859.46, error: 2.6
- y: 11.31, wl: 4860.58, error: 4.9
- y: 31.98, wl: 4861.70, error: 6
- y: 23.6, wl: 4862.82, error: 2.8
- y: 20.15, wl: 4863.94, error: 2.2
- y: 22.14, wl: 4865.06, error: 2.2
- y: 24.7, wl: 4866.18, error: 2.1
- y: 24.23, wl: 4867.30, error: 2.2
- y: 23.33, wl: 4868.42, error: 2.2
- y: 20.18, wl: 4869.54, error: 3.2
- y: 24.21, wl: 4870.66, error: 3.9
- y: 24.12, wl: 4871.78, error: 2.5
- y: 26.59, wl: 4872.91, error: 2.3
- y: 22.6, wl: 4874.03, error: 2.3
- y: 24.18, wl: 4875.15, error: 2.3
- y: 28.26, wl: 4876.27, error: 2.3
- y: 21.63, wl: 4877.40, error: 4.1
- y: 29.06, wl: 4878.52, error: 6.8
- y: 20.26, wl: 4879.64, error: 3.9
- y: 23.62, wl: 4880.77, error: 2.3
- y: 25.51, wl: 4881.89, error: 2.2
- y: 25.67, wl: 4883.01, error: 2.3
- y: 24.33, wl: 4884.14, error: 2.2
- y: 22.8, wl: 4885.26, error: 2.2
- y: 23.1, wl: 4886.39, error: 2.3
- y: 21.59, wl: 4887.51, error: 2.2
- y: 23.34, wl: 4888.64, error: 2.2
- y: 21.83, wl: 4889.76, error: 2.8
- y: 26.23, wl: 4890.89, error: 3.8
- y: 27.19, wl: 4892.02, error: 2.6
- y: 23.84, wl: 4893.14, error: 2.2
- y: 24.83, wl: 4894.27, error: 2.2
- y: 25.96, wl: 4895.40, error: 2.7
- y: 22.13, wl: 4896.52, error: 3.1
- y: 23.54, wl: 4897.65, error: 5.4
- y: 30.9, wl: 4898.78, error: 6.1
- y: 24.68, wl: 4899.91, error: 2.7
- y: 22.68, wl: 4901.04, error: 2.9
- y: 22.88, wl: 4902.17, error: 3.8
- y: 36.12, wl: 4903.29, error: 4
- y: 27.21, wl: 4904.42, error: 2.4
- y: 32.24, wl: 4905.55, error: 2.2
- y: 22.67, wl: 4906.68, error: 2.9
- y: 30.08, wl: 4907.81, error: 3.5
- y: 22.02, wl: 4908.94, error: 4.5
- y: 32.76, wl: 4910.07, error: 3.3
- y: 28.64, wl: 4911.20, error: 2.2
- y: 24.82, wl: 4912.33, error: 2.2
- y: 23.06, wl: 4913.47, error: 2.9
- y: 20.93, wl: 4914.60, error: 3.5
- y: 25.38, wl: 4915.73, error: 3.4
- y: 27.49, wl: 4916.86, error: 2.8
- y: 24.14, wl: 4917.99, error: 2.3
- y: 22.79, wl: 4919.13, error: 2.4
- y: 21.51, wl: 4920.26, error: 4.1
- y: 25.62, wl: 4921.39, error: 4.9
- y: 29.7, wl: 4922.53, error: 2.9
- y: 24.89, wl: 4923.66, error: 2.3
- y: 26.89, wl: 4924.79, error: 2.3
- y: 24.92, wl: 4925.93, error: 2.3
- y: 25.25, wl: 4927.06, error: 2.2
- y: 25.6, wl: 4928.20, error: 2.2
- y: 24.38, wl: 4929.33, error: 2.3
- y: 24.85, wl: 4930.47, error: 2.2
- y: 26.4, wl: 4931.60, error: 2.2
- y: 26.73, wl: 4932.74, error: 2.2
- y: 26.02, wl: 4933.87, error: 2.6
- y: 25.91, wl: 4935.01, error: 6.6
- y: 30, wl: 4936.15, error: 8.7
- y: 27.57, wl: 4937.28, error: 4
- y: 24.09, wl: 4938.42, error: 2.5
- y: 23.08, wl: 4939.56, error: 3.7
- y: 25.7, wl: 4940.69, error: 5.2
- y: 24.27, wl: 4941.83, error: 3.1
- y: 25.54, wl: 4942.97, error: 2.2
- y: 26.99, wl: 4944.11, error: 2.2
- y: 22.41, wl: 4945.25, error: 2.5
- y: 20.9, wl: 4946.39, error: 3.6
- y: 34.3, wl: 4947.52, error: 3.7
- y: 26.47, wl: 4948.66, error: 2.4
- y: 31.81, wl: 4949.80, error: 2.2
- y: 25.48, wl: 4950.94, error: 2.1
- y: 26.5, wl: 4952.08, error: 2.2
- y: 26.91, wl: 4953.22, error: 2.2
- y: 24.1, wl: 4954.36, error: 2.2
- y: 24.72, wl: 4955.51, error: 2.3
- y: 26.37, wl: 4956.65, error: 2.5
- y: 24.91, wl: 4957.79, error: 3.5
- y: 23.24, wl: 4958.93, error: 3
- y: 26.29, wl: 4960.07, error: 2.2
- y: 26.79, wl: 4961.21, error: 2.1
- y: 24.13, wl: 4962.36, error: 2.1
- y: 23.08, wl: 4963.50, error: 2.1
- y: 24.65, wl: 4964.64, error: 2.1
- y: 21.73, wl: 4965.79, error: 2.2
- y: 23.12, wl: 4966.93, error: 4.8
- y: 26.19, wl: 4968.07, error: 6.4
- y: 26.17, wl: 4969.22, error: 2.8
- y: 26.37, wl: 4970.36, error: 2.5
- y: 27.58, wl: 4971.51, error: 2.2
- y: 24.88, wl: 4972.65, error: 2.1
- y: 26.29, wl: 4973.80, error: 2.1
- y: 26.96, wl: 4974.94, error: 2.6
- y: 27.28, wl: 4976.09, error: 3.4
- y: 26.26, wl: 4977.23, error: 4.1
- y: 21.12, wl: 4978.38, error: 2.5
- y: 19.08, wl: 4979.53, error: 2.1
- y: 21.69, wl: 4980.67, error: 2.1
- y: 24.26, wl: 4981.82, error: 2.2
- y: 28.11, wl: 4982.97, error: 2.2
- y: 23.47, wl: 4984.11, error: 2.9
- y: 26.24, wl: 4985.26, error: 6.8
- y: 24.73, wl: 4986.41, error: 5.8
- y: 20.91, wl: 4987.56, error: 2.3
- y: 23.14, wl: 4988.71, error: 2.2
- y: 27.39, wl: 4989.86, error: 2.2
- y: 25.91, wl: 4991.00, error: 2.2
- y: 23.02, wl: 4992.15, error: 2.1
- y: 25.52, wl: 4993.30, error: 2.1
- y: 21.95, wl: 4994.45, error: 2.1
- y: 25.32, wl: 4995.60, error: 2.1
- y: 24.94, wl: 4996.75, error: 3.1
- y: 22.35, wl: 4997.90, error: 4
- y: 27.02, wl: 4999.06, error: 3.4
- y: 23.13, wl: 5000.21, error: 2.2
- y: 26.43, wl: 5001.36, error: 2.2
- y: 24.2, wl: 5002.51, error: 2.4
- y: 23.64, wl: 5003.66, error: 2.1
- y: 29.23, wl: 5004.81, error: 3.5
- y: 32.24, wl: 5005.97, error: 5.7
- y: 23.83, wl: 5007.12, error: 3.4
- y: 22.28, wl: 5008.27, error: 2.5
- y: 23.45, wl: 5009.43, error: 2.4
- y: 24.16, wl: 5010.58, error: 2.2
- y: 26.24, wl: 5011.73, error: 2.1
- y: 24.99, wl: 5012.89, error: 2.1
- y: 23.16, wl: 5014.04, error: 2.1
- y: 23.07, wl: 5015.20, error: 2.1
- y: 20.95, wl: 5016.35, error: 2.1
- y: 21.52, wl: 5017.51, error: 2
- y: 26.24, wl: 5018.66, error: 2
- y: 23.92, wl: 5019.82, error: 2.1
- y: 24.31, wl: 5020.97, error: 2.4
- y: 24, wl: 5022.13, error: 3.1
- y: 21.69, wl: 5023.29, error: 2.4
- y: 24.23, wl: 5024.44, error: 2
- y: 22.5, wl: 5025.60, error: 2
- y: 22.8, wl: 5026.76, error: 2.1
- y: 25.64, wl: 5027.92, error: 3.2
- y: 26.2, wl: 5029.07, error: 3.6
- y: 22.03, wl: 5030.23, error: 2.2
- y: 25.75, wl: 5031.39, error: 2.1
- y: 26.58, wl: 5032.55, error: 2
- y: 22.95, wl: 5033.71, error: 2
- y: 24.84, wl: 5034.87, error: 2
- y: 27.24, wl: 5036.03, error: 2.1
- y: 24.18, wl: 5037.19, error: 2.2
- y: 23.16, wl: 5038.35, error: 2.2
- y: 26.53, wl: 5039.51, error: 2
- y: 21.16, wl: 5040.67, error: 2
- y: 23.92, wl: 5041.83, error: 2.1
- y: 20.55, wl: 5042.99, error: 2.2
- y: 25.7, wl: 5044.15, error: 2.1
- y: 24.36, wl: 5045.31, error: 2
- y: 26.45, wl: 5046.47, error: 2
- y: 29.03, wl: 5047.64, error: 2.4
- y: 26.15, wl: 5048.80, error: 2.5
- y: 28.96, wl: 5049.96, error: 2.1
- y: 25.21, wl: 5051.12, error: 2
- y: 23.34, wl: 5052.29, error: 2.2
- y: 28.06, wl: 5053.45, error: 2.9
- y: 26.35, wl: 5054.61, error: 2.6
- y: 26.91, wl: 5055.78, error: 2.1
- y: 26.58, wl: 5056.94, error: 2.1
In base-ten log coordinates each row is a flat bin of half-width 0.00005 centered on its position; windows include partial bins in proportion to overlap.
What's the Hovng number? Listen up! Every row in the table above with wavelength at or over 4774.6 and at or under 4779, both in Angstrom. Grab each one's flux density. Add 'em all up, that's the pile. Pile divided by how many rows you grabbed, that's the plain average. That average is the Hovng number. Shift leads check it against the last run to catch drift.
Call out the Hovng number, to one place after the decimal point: 24.3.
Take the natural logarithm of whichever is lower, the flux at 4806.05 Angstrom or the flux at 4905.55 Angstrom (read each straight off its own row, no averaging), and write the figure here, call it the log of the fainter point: 3.28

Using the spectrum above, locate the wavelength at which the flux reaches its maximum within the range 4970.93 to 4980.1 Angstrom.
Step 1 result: 4971.51 Angstrom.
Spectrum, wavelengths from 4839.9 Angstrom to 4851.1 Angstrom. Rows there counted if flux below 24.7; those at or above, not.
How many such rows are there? 3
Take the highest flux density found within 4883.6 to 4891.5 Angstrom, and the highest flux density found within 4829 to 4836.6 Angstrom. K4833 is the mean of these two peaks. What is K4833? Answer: 27.1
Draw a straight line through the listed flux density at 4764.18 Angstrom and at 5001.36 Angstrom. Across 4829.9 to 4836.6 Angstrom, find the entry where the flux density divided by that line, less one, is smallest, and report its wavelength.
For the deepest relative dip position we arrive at 4833.79 Angstrom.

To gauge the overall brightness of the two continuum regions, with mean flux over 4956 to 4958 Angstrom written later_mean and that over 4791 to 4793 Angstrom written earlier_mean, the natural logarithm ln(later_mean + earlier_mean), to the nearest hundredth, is 3.95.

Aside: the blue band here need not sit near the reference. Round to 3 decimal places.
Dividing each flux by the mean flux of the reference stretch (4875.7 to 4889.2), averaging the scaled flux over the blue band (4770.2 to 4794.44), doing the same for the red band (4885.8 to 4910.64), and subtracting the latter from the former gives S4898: -0.021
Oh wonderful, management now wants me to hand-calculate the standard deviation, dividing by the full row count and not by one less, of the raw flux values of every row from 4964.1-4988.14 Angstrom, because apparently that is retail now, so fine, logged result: 2.46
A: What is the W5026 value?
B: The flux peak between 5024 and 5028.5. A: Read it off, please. 25.64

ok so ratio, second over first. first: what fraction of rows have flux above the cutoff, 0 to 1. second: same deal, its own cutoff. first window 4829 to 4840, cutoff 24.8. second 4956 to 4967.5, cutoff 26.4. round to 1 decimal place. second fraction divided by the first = 0.3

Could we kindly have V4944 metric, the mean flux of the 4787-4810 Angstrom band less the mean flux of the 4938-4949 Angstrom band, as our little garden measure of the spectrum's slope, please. -0.7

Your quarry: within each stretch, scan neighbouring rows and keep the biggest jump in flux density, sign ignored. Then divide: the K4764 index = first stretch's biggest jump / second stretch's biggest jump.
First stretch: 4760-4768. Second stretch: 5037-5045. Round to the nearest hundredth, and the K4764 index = 1.23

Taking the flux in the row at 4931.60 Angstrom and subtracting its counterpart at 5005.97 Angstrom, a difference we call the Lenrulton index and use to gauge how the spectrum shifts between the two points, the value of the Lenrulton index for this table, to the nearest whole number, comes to -6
